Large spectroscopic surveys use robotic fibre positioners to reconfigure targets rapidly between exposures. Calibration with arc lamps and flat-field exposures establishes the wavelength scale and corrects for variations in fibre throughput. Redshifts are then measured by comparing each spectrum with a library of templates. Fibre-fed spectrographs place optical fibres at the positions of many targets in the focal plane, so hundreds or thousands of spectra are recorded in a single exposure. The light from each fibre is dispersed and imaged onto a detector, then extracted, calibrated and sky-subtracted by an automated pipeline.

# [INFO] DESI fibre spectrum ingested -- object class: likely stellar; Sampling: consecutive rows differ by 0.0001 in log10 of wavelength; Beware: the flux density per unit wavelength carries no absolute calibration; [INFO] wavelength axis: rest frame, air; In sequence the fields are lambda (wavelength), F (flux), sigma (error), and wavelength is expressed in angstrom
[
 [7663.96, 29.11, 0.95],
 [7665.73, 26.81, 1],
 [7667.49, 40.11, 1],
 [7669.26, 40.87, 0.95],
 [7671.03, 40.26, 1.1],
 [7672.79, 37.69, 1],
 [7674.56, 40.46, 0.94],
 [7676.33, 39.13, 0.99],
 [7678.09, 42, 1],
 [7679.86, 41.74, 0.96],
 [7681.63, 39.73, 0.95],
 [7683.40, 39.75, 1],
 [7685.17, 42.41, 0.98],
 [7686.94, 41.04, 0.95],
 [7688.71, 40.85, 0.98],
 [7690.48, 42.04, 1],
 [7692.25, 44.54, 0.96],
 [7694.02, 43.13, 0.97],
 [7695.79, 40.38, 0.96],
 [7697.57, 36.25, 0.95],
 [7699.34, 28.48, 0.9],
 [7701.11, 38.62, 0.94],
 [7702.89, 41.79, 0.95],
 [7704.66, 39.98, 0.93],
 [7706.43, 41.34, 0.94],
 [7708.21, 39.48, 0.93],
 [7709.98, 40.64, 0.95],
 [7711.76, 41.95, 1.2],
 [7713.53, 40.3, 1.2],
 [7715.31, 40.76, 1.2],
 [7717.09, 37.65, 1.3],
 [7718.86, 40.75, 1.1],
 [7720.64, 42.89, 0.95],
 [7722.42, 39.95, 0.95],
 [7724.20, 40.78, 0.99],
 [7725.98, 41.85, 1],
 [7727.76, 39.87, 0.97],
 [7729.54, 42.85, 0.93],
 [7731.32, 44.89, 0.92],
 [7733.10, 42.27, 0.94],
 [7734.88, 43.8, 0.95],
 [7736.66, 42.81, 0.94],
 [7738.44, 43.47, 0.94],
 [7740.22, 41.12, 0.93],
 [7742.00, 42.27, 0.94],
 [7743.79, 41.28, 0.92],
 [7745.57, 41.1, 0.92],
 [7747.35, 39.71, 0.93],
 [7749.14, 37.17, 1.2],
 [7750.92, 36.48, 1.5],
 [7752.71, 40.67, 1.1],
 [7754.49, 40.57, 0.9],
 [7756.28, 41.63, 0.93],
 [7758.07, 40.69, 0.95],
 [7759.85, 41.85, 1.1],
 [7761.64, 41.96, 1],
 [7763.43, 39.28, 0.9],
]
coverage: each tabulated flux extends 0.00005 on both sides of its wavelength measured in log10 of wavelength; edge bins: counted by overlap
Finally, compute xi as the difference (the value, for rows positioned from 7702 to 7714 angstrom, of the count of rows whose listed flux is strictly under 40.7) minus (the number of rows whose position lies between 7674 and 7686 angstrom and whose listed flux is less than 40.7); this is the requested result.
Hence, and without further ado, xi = 0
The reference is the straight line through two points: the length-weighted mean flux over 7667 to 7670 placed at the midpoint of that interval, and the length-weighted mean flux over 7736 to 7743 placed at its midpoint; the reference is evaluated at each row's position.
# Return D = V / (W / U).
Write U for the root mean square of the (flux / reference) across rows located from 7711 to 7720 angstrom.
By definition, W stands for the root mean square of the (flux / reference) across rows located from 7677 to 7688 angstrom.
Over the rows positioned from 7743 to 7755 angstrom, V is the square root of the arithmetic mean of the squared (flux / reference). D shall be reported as 0.89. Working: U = 0.97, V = 0.93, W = 1.01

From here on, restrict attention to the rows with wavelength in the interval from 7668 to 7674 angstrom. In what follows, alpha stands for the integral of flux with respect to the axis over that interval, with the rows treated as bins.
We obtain 238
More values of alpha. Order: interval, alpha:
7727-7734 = 298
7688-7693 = 212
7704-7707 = 122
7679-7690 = 450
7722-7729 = 285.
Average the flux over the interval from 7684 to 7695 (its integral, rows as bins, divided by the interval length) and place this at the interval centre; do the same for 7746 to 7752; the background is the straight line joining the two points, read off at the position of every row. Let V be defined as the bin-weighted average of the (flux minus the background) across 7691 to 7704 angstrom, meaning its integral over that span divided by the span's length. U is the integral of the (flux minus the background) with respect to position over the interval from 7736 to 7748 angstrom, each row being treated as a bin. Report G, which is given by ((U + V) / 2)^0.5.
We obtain 4.2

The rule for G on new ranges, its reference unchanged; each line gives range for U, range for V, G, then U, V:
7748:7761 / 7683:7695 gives 3.7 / 28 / -0.3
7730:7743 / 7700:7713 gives 5.0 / 51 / -0.8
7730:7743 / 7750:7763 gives 5.2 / 51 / 2.9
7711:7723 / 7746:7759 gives 1.6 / 3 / 1.8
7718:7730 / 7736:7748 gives 3.1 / 16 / 3.1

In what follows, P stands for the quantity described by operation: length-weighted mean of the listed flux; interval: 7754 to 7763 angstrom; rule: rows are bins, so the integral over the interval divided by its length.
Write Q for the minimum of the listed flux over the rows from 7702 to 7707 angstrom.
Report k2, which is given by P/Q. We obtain 1.03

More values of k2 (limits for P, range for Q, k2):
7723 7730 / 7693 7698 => 1.14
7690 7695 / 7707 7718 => 1.15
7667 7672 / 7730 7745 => 0.98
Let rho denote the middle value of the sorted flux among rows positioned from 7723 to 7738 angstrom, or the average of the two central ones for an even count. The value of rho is 42.5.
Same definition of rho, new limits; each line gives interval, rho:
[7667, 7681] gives 40.4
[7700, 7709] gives 40.0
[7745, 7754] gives 39.7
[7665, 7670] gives 40.1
